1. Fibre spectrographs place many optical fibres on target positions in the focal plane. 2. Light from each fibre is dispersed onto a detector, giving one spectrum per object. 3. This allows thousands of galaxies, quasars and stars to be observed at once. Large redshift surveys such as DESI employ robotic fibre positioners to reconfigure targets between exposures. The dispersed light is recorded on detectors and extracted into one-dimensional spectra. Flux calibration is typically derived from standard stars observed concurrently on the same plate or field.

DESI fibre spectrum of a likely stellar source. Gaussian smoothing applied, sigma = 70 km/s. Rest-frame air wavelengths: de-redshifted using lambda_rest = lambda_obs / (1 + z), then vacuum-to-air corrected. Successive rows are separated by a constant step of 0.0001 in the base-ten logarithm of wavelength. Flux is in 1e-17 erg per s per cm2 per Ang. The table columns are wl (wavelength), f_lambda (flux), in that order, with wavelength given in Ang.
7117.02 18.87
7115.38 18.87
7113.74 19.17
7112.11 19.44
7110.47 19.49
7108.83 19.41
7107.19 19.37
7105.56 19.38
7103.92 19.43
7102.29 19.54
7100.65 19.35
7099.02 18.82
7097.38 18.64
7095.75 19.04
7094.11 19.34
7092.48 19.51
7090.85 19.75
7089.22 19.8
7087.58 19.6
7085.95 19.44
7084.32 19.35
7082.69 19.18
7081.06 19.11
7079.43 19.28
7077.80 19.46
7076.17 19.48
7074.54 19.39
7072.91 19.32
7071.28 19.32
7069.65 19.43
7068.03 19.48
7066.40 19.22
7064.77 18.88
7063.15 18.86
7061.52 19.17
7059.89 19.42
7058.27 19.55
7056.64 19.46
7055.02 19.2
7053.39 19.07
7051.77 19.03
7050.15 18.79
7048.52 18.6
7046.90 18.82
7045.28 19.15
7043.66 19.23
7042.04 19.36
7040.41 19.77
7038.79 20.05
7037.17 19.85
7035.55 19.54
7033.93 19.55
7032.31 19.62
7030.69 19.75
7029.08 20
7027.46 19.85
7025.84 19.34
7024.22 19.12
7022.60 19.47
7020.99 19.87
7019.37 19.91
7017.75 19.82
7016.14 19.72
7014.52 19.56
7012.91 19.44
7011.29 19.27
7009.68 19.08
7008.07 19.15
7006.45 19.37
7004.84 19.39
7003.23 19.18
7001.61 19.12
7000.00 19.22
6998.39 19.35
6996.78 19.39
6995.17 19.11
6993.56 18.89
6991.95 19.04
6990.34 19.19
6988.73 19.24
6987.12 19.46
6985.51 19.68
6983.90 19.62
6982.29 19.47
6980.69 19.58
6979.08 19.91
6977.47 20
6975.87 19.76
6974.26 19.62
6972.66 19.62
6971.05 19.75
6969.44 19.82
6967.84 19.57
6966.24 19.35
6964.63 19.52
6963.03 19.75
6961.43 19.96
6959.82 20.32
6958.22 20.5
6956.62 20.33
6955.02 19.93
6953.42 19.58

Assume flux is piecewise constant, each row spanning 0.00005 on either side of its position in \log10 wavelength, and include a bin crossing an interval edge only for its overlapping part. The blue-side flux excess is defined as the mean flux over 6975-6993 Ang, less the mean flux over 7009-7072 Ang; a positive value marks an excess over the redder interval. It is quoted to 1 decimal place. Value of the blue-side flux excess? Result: 0.1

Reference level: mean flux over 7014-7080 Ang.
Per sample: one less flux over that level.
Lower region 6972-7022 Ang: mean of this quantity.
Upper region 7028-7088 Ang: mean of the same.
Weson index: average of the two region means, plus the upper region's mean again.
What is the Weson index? 0.004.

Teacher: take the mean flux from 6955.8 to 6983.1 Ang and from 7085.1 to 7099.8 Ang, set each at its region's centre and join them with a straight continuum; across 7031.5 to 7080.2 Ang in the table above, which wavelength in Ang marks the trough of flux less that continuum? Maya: 7048.52 Ang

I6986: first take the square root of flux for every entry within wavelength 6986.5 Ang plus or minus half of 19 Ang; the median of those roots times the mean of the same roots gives 19.4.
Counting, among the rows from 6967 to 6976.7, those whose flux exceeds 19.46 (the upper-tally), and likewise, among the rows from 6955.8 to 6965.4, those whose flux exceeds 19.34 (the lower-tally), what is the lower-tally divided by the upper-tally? 1.0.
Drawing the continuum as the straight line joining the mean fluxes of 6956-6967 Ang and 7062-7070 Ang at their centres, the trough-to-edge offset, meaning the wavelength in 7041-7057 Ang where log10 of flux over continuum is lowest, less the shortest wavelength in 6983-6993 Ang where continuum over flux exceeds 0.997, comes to 64.6 Ang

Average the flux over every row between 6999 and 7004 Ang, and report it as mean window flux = 19.2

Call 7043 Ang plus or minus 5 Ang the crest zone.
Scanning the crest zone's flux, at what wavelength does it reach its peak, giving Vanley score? 7038.79 Ang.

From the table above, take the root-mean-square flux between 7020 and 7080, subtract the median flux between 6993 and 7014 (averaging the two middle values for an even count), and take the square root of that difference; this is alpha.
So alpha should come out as 0.39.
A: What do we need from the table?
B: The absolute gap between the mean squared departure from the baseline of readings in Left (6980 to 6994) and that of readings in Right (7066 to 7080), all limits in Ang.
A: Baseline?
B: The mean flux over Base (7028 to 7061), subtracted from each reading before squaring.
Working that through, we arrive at 0.06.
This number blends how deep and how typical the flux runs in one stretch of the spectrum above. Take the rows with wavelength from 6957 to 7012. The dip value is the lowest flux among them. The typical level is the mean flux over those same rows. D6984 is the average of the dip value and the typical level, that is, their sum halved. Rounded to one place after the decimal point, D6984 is 19.2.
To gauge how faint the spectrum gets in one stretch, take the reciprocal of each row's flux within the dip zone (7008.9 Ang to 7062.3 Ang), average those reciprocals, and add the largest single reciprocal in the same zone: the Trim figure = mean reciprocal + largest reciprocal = 0.105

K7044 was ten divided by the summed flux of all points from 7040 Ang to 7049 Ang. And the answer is 0.0870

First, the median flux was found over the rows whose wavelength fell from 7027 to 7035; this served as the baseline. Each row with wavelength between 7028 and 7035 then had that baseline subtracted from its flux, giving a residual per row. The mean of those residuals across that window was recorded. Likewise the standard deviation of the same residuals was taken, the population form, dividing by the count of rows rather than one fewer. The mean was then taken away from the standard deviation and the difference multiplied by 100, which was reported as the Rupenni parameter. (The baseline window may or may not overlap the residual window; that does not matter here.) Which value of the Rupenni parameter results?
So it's 19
